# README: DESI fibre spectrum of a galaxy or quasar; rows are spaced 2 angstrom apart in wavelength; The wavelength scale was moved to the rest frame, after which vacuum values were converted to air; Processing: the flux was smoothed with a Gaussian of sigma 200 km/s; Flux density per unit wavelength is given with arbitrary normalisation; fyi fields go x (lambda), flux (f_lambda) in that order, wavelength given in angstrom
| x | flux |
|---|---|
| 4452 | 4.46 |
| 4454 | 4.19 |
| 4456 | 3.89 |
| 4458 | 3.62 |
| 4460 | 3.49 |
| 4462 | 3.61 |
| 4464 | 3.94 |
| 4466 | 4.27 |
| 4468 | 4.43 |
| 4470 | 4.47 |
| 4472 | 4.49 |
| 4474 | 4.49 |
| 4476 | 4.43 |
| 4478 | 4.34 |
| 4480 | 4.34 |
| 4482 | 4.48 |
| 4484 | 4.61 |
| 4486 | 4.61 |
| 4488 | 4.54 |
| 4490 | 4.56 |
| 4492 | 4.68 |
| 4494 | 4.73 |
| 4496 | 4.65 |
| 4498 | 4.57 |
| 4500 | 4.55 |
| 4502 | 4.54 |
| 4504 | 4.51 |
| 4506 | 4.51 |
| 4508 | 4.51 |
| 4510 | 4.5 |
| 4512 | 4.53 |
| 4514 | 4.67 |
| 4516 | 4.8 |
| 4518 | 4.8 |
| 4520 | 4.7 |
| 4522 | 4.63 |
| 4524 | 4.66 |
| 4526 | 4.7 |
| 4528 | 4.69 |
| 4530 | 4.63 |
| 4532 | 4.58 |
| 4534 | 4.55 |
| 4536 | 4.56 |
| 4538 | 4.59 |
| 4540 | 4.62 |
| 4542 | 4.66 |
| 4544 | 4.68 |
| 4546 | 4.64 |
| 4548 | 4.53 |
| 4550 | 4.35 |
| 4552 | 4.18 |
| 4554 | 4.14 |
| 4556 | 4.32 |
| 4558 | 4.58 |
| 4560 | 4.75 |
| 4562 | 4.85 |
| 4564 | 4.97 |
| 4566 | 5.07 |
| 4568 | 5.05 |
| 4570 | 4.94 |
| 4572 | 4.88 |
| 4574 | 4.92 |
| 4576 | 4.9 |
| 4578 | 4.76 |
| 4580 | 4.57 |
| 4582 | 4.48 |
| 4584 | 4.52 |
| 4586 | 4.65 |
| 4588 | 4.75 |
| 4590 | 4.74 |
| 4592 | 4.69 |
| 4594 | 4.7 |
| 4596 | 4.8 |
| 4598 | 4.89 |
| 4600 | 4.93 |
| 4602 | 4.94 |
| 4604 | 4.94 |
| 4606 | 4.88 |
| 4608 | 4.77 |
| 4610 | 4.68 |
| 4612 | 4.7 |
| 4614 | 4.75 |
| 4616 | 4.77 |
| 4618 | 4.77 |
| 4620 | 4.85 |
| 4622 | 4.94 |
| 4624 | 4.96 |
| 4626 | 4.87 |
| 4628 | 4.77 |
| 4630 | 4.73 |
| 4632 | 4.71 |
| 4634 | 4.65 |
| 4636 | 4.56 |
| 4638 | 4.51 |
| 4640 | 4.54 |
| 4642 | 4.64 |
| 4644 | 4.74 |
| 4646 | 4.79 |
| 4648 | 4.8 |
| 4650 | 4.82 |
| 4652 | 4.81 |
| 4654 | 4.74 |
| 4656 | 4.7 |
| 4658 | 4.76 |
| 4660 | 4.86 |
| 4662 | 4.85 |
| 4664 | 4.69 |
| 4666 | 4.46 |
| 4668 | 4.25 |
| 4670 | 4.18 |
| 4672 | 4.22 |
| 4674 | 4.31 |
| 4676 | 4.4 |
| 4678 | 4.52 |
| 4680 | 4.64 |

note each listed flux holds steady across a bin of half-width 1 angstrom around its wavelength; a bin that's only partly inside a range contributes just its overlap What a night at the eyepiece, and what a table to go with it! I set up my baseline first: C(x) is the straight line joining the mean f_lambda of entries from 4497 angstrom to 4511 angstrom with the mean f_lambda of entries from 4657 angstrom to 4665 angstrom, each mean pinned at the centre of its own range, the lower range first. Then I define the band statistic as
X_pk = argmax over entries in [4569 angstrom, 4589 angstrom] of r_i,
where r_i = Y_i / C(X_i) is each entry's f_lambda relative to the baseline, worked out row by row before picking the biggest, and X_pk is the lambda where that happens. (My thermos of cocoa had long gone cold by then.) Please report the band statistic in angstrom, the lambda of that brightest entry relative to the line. 4570 angstrom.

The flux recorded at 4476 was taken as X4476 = 4.43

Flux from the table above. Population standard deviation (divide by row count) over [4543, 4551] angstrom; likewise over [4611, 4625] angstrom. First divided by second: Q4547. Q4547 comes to 1.4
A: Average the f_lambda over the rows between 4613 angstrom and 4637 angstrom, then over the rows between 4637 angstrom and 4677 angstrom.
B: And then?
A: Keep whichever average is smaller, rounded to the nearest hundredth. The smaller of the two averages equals 4.60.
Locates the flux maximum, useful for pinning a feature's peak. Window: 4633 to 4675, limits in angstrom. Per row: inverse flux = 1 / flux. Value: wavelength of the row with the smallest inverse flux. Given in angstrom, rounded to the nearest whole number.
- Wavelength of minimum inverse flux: 4660 angstrom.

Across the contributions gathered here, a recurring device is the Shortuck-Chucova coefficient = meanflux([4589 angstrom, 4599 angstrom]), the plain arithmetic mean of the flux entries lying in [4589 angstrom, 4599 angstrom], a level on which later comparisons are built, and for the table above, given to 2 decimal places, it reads 4.76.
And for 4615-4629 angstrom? 4.85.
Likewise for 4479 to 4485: 4.48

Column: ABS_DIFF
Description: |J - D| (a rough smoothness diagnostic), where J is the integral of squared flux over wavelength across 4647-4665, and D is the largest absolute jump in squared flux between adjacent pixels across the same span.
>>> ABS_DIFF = 410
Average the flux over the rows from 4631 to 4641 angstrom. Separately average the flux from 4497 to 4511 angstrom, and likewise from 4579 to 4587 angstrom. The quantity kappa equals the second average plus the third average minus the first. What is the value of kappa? 4.49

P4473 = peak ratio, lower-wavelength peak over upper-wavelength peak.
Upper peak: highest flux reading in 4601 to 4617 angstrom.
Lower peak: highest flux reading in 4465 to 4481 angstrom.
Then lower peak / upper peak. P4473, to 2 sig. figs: 0.91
